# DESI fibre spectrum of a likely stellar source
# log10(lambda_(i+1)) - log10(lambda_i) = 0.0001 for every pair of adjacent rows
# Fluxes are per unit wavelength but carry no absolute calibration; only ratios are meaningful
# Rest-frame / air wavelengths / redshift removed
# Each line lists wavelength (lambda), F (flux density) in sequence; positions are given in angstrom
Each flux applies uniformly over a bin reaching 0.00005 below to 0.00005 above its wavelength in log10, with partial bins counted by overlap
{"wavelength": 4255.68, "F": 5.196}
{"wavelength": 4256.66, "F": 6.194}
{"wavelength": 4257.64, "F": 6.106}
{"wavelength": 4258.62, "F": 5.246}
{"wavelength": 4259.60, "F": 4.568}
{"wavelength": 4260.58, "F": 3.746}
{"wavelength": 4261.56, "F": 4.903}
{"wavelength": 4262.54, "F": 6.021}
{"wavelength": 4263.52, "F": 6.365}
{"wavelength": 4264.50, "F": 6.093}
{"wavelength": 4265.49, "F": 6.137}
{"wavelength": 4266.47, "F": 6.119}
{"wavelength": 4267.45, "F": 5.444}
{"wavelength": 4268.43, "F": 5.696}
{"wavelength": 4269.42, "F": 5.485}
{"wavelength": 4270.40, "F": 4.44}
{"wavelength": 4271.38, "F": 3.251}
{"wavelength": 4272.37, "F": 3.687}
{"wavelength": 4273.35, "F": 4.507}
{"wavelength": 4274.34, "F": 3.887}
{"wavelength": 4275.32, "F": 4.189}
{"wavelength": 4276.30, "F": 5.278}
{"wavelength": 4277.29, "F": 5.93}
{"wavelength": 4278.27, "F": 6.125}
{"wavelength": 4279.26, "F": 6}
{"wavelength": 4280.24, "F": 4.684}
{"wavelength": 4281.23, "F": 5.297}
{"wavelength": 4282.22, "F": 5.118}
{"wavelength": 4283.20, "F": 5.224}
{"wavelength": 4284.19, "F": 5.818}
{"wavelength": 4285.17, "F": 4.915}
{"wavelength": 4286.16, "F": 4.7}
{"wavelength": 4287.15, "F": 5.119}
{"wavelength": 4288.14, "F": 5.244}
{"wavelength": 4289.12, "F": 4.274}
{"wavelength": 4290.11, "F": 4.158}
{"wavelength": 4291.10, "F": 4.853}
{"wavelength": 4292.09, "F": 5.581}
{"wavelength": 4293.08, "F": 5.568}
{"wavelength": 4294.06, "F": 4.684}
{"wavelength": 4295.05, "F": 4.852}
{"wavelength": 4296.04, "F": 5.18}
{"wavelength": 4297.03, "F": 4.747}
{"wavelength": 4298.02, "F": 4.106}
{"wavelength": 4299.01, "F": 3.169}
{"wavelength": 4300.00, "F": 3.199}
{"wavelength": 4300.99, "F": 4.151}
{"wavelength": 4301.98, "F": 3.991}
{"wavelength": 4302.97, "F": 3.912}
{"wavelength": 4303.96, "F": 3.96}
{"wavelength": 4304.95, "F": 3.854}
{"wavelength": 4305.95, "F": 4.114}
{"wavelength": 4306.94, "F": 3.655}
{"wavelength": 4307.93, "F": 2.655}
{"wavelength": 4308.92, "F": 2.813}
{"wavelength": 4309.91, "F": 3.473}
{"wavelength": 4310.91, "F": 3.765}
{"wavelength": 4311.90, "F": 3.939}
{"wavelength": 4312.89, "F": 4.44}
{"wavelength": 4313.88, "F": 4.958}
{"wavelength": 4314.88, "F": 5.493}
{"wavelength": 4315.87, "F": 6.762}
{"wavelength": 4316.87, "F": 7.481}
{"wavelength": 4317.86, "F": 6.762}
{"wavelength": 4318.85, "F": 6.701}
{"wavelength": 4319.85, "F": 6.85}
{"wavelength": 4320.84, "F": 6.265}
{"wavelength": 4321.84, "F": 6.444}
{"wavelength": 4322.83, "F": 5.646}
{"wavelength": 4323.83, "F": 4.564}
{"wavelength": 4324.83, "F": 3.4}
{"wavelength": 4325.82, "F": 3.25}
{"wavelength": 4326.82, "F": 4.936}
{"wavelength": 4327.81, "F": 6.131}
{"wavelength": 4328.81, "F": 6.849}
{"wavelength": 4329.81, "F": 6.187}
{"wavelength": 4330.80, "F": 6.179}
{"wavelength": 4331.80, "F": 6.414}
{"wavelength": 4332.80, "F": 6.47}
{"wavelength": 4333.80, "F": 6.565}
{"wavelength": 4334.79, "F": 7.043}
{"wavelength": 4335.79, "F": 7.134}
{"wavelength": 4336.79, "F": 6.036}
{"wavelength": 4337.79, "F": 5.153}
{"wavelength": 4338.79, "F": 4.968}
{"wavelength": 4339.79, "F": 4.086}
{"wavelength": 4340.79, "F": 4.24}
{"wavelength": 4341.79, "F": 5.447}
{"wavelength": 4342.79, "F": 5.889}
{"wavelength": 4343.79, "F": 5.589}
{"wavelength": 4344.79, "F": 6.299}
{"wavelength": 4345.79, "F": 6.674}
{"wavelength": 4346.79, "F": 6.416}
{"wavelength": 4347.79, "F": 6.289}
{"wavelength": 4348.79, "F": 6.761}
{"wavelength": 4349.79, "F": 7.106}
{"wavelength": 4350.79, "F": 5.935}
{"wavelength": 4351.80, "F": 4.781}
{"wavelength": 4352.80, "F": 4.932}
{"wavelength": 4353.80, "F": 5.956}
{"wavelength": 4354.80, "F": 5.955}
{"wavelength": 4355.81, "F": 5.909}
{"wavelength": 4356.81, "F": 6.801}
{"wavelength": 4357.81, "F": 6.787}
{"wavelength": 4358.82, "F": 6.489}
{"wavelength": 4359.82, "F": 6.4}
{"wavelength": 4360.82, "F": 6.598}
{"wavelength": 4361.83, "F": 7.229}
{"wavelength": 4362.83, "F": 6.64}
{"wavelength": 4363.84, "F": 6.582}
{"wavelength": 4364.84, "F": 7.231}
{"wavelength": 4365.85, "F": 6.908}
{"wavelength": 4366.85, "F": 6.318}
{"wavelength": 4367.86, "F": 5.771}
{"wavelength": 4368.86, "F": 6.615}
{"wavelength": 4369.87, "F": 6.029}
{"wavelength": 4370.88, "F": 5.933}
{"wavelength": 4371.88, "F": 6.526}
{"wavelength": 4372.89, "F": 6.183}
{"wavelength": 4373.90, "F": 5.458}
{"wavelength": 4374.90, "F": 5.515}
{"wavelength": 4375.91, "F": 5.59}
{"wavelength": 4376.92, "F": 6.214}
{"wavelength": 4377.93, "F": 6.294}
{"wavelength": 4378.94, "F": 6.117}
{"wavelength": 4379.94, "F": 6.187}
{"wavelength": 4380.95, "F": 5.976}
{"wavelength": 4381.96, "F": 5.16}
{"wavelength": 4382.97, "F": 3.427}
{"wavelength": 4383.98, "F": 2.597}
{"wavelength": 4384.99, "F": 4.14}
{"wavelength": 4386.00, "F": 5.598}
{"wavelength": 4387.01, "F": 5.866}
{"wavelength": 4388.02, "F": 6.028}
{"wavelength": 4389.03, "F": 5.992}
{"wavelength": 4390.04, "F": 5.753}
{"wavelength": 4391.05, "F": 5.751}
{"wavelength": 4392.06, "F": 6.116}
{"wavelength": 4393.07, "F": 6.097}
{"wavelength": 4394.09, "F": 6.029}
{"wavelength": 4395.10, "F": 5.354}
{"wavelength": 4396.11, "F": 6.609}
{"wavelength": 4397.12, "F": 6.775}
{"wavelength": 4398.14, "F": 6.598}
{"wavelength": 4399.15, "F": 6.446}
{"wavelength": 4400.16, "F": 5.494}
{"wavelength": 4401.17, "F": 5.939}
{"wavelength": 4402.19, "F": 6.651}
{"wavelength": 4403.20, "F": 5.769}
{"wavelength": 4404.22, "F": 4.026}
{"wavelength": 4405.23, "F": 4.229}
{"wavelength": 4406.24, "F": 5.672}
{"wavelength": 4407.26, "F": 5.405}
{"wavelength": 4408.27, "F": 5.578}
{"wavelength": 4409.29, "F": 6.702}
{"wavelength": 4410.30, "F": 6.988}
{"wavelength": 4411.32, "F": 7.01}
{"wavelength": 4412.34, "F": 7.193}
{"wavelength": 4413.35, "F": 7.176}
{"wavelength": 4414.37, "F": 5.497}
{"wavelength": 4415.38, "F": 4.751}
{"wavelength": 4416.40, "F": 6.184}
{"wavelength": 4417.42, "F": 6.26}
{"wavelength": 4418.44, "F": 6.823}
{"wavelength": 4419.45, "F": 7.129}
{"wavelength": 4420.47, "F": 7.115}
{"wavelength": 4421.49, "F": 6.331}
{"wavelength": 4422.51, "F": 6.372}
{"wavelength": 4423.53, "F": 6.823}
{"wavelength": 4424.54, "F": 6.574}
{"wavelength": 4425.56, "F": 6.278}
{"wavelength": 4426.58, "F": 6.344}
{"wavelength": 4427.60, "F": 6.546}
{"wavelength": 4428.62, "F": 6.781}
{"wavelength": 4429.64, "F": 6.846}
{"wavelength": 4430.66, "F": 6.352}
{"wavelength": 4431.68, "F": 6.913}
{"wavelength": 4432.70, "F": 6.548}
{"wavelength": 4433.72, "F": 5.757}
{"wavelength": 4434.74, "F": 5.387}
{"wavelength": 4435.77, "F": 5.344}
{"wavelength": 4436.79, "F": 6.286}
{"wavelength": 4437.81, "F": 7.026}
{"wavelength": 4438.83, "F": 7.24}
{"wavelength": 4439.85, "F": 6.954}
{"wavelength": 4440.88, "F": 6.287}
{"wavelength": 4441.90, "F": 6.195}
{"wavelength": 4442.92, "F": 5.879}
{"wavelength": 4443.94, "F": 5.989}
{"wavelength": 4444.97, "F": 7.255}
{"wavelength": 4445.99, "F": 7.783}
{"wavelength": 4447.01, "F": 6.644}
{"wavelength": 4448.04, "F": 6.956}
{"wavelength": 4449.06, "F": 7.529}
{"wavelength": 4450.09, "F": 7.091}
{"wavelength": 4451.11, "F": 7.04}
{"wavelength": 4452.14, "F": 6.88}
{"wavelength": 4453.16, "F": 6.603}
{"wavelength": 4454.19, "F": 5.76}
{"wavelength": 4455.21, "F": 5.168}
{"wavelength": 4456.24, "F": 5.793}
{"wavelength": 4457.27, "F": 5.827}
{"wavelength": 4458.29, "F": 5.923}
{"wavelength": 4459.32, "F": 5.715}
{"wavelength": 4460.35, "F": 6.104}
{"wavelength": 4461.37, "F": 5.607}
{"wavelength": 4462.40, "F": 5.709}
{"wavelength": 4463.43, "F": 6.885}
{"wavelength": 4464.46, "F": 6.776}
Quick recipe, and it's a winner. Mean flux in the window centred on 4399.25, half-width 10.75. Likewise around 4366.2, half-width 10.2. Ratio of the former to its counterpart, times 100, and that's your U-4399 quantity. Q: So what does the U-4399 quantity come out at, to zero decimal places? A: 92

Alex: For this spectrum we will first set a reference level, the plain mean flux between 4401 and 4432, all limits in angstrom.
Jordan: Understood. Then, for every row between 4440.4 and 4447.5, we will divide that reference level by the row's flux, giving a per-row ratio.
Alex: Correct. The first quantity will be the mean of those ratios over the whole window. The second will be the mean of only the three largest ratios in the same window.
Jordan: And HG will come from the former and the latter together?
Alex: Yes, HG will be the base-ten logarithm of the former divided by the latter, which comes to -0.034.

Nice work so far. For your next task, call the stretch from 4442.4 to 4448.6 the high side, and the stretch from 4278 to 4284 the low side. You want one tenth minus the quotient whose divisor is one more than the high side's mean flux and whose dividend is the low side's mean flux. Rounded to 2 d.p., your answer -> -0.60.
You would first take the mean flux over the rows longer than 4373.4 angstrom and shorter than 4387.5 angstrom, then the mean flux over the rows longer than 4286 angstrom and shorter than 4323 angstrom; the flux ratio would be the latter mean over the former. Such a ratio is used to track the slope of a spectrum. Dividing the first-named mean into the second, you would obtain 0.90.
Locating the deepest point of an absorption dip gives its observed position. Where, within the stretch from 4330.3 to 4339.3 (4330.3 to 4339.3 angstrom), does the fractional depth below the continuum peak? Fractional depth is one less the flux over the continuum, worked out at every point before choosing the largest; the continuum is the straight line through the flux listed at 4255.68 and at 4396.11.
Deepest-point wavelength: 4338.79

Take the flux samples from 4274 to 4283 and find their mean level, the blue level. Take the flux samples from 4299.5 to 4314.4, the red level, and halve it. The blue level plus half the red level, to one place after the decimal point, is 7.1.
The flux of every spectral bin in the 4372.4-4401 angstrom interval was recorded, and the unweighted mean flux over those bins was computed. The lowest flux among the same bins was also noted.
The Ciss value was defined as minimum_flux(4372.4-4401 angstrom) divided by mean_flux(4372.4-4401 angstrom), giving 0.46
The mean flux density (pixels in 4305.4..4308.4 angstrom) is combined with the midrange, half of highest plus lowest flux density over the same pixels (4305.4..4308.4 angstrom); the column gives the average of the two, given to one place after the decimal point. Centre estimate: 3.4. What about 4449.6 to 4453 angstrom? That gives 7.0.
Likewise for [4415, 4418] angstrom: 5.6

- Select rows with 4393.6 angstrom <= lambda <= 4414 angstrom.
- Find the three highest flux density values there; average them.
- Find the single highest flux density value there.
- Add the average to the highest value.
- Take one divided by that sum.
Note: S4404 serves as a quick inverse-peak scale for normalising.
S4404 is 0.070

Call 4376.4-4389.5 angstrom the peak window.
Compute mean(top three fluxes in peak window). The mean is 6.23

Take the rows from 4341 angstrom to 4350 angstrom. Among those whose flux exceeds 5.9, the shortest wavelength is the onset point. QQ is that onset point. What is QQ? 4344.79 angstrom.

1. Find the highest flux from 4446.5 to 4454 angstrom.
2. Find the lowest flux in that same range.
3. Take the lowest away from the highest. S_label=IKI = 0.9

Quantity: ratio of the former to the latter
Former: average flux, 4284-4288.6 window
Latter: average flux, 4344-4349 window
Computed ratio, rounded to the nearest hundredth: 0.80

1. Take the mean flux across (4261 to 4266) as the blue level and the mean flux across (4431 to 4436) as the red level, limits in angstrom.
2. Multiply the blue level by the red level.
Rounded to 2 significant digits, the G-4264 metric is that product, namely 35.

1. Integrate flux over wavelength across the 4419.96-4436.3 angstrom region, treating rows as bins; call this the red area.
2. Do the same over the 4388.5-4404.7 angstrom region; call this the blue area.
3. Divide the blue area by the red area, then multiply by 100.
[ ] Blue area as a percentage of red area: 93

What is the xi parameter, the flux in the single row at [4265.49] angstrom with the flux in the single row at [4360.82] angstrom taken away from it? -0.46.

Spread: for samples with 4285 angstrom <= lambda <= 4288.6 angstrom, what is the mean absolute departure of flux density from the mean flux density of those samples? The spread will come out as 0.19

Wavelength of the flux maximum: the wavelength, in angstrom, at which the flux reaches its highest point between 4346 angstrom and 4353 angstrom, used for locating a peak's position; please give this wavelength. 4349.79 angstrom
